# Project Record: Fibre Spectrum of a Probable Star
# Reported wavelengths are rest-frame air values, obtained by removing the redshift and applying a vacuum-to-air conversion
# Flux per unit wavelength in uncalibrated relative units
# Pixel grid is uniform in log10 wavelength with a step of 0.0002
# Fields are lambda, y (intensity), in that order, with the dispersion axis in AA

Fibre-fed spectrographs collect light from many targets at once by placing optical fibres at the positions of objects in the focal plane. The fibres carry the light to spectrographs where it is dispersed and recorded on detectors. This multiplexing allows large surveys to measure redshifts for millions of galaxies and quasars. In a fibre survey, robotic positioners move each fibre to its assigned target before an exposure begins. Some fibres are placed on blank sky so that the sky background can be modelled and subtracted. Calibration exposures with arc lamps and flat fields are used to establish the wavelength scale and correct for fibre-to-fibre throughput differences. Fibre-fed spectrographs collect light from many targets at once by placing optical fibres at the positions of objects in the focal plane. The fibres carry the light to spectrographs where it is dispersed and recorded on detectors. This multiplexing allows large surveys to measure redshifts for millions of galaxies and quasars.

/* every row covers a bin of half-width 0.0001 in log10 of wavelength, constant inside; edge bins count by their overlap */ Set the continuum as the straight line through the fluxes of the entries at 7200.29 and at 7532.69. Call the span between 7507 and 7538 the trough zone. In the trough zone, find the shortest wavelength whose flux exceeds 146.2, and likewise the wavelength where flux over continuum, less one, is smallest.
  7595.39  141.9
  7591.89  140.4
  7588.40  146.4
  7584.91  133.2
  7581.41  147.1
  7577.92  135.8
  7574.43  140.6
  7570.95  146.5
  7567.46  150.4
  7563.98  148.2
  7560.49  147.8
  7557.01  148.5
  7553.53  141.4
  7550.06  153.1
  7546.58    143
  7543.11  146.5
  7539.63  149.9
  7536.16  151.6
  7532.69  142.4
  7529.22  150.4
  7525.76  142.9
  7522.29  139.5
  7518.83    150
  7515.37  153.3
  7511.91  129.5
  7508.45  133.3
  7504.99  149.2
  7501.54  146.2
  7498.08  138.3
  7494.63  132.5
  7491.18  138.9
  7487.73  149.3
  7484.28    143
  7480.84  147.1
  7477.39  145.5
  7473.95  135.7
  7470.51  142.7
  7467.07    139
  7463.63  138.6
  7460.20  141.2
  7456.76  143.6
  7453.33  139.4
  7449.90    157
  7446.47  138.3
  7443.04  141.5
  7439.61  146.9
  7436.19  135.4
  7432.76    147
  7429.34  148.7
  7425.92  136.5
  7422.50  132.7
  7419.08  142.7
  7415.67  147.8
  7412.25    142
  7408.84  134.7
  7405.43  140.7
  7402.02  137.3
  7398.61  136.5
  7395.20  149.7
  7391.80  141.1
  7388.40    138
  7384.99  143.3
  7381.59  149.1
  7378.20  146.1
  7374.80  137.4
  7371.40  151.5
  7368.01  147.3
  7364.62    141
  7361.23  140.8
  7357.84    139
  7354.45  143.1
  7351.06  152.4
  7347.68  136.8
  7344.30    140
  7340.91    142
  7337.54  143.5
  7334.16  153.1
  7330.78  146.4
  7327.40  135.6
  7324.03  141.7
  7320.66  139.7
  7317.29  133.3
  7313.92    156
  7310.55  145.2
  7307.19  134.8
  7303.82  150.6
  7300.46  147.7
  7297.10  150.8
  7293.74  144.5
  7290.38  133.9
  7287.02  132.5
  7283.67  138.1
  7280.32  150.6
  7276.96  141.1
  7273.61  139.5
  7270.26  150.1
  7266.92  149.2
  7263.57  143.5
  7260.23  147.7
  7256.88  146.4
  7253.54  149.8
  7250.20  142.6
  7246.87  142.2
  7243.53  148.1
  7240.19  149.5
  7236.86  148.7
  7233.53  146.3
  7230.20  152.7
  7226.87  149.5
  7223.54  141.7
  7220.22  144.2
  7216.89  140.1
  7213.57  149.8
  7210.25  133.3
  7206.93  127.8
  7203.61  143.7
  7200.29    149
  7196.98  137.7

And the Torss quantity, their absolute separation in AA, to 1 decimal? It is 3.5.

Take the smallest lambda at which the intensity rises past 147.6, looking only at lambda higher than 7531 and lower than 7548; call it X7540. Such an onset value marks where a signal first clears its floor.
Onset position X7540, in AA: 7536.16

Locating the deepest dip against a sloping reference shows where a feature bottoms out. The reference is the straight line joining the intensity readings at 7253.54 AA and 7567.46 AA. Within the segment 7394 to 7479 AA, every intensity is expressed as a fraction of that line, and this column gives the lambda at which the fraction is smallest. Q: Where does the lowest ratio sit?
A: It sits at 7422.50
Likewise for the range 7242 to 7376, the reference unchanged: 7287.02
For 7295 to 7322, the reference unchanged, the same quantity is 7317.29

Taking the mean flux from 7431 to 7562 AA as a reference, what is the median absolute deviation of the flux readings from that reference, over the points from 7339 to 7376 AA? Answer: 3.7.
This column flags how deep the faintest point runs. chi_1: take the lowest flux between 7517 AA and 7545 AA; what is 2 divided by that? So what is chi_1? 0.0143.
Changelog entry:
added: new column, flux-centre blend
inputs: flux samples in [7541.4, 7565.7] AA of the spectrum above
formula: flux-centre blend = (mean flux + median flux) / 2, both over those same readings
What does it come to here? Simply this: 147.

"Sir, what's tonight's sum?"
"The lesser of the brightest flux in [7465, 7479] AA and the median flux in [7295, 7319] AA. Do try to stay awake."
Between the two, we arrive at 145.5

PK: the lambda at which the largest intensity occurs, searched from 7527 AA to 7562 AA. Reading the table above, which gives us 7550.06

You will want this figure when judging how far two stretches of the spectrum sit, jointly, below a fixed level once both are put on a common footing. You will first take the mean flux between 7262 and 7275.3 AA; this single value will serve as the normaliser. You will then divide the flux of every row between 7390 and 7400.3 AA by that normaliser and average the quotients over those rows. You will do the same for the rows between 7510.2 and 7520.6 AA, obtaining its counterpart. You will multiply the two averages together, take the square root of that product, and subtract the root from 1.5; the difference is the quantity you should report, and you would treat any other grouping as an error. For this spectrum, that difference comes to 0.515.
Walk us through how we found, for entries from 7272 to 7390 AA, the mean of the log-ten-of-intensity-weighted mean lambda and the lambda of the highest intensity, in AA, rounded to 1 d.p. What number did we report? 7322.4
